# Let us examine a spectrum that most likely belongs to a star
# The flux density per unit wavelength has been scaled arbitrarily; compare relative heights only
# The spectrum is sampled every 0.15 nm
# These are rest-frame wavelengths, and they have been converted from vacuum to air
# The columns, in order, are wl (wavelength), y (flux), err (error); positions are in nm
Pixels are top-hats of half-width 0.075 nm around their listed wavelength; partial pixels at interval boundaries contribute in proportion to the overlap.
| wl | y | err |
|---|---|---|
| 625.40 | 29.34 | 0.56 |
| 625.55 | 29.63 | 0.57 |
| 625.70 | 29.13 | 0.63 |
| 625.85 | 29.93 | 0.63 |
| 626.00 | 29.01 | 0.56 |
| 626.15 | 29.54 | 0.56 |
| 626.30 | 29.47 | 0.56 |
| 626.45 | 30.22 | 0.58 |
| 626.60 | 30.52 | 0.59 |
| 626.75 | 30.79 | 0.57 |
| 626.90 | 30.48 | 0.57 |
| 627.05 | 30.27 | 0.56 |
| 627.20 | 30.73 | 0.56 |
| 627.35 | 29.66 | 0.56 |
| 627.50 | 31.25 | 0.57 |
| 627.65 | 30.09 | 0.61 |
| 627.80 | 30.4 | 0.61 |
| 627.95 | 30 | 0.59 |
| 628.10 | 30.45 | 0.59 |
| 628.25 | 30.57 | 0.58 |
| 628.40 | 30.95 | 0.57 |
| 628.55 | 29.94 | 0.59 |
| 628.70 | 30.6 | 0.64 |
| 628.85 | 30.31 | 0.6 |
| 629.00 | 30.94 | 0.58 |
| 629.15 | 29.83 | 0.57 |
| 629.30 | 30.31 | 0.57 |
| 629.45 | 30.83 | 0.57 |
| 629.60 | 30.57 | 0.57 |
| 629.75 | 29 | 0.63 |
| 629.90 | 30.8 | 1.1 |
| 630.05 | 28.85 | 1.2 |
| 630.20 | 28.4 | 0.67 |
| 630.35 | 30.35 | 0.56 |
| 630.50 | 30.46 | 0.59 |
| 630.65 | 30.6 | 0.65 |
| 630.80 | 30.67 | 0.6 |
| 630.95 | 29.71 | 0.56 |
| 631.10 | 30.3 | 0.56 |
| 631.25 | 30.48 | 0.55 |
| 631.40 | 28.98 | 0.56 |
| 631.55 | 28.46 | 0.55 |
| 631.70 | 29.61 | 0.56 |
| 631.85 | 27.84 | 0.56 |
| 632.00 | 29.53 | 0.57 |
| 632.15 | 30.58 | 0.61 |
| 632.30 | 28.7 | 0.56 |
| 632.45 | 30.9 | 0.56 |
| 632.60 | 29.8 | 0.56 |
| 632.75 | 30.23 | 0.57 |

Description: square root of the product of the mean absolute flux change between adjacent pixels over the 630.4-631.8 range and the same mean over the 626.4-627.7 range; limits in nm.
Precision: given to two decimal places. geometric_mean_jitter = 0.65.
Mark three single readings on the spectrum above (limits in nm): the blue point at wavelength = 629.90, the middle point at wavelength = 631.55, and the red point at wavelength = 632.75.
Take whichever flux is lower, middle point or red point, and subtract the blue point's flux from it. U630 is -2.3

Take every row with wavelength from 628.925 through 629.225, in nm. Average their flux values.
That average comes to 30.4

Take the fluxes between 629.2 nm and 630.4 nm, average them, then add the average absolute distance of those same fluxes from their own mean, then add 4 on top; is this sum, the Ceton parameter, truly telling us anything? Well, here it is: 34.7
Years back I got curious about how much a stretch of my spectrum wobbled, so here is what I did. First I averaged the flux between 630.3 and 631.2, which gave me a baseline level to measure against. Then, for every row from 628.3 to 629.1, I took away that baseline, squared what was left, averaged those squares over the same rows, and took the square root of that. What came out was 0.4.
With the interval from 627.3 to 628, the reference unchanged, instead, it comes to 0.5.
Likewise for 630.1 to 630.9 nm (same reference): 0.9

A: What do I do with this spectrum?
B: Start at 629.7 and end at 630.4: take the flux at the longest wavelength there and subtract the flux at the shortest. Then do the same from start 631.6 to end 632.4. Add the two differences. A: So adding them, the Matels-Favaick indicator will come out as 0.4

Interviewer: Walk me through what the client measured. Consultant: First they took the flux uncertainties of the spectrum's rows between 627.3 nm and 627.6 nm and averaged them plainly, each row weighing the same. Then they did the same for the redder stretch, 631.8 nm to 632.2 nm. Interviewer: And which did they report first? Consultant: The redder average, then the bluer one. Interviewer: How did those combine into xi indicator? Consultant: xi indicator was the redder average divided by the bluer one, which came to 1.0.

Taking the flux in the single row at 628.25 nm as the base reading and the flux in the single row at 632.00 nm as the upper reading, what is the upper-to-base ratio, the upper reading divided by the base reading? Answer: 0.97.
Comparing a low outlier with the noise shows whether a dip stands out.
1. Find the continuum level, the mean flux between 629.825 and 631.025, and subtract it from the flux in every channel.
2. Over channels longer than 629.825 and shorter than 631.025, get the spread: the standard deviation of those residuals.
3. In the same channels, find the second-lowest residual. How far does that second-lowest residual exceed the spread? -2.0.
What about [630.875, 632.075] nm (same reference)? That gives -2.4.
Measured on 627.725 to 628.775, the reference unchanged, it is -0.3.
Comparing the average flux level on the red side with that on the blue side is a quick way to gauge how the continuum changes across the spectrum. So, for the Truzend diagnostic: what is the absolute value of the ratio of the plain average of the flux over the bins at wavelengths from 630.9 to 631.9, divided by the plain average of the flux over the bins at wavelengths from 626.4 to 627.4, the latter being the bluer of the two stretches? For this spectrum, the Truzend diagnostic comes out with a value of 0.97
